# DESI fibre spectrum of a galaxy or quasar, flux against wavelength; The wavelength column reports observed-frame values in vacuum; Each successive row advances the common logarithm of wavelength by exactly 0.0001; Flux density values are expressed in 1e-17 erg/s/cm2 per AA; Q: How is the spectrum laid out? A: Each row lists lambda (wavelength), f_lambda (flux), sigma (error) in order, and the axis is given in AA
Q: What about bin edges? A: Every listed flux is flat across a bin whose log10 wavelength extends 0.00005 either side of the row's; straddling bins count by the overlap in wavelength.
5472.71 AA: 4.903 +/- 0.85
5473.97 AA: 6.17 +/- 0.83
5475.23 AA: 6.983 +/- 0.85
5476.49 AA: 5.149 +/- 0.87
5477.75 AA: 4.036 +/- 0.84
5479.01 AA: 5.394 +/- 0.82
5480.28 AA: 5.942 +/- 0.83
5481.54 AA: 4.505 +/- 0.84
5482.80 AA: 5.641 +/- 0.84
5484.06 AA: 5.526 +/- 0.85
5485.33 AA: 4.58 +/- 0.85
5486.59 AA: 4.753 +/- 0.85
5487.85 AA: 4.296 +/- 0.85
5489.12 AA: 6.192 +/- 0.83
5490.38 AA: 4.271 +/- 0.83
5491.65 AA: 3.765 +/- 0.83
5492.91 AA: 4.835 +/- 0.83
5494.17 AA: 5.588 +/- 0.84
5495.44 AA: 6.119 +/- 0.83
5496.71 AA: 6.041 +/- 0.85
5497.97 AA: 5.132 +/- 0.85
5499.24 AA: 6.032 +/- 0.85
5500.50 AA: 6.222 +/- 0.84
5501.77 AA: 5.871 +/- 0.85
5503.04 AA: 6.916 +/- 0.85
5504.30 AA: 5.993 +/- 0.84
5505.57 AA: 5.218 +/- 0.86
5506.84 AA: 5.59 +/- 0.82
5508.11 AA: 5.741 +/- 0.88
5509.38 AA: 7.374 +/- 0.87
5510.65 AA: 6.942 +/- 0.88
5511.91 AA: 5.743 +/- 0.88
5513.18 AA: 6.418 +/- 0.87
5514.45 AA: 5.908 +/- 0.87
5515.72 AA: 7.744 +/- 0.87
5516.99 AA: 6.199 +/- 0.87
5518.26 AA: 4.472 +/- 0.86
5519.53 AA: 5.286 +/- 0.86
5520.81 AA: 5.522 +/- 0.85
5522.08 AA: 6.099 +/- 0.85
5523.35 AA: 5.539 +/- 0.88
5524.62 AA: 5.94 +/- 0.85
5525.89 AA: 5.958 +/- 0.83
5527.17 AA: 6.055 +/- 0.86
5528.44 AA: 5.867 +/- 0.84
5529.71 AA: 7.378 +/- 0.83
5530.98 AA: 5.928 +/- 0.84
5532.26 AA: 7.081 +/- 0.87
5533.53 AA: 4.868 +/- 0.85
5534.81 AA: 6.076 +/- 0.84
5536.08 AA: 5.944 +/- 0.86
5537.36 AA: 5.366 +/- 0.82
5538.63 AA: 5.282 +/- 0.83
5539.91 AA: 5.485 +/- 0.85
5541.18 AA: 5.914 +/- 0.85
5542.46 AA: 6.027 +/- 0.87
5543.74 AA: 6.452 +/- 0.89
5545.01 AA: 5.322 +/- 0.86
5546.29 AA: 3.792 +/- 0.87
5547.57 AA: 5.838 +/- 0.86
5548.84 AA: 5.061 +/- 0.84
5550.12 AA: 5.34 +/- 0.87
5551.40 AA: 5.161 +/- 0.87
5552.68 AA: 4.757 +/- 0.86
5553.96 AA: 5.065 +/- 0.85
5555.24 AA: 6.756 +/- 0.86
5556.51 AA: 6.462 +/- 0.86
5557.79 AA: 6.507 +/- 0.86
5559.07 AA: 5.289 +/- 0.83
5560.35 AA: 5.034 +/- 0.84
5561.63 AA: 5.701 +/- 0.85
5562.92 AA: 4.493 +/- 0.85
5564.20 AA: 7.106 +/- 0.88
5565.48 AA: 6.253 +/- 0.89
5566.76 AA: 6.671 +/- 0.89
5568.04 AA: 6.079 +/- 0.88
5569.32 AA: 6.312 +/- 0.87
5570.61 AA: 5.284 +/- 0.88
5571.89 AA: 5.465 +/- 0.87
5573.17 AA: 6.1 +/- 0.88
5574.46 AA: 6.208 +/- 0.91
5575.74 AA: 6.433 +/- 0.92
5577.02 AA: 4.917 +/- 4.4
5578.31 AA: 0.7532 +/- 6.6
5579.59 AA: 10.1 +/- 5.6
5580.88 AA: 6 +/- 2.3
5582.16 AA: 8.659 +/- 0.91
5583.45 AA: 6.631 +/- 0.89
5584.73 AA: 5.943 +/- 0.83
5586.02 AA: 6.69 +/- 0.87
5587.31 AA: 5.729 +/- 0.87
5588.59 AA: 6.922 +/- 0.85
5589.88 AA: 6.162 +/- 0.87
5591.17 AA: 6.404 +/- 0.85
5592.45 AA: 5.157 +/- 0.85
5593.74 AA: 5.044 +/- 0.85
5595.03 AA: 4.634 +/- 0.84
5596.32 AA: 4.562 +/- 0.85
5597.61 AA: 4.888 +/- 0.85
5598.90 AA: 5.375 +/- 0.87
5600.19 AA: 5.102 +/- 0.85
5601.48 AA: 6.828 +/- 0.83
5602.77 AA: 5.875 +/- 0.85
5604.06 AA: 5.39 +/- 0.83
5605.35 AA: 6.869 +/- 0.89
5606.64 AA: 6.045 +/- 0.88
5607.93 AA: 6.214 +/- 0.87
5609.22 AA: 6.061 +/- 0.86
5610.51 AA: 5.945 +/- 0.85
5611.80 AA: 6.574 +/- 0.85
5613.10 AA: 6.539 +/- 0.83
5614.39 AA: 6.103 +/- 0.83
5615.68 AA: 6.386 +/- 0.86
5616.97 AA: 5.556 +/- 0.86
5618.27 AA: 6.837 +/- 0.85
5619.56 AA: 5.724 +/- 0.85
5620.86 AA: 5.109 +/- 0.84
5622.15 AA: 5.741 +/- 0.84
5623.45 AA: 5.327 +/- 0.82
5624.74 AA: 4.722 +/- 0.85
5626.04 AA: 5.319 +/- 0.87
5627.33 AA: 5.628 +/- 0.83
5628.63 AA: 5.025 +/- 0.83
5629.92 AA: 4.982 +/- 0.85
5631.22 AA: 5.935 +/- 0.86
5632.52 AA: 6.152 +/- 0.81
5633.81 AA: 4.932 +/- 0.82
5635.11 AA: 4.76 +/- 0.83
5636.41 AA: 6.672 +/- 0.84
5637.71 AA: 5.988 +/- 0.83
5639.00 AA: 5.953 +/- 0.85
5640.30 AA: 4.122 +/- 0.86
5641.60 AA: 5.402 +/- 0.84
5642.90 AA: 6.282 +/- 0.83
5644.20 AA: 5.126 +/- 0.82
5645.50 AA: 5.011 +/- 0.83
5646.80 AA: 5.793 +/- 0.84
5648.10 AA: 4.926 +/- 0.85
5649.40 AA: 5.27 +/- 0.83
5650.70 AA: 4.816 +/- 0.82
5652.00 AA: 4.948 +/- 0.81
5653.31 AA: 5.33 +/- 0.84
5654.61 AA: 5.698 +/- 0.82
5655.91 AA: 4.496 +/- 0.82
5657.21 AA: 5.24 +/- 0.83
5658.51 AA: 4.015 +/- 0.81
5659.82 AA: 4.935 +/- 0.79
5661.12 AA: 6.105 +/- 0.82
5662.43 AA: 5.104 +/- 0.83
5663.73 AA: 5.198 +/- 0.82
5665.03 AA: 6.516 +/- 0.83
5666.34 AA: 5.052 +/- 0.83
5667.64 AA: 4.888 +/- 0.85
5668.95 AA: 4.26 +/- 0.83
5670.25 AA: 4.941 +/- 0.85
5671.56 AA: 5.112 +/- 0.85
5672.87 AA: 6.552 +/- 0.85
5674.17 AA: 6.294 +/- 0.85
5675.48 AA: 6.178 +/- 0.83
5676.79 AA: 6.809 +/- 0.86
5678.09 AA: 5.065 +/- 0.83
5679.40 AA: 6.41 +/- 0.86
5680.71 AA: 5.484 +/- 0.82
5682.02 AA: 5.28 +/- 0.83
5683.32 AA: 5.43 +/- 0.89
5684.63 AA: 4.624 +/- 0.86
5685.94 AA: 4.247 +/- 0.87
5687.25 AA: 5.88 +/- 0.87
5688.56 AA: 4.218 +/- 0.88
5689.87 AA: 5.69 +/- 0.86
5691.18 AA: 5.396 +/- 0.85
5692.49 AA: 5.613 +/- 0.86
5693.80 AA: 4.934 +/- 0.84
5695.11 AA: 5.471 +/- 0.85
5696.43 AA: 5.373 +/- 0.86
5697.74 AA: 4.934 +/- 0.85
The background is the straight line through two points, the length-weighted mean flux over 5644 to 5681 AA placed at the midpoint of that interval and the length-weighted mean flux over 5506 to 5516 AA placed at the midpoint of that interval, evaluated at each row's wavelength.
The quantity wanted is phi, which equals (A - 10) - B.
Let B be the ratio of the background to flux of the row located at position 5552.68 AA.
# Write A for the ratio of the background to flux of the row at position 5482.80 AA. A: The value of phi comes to -10.1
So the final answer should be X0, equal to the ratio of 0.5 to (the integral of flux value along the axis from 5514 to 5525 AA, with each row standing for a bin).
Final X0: 0.008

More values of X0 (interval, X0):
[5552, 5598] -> 0.002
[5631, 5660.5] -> 0.003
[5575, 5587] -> 0.007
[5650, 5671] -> 0.005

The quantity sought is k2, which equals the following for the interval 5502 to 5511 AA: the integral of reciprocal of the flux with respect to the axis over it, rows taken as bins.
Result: 1.47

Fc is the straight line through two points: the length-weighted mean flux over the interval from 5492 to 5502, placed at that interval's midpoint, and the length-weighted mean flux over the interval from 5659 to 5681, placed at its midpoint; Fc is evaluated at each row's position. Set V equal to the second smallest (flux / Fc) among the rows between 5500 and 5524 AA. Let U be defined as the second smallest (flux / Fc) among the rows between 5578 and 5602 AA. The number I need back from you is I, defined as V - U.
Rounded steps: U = 0.813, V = 0.921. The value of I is 0.11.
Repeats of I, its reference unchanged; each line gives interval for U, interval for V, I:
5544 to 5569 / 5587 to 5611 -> 0.03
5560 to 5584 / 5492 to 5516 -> 0.11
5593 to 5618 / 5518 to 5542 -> 0.04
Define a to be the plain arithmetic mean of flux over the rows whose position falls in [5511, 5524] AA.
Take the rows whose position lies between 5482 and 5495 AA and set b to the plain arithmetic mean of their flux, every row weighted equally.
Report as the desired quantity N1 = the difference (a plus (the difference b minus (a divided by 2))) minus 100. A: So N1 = -92.1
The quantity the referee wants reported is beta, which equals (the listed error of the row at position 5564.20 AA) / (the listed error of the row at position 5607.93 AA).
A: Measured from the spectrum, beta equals 1.01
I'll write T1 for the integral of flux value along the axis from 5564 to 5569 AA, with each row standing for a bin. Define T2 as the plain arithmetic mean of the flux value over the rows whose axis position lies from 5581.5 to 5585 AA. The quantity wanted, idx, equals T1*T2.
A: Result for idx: 229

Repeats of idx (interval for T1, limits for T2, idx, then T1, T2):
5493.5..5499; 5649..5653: 158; 31.5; 5.0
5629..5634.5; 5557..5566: 174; 30.1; 5.8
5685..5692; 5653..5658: 185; 35.6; 5.2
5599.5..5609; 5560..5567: 338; 57.4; 5.9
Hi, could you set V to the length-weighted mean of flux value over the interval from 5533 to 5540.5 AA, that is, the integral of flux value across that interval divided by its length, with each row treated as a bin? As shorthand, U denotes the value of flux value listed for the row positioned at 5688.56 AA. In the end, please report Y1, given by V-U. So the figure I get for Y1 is 1.3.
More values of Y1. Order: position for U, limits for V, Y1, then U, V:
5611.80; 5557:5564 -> -1.0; 6.574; 5.53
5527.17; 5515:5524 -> -0.2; 6.055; 5.84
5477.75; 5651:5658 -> 1.1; 4.036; 5.10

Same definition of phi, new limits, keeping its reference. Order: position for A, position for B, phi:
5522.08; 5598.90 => -10.0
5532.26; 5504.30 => -10.2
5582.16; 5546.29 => -10.9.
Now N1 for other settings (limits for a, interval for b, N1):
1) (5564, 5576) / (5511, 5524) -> -91.0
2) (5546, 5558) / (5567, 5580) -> -91.5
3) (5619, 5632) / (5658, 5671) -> -92.2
